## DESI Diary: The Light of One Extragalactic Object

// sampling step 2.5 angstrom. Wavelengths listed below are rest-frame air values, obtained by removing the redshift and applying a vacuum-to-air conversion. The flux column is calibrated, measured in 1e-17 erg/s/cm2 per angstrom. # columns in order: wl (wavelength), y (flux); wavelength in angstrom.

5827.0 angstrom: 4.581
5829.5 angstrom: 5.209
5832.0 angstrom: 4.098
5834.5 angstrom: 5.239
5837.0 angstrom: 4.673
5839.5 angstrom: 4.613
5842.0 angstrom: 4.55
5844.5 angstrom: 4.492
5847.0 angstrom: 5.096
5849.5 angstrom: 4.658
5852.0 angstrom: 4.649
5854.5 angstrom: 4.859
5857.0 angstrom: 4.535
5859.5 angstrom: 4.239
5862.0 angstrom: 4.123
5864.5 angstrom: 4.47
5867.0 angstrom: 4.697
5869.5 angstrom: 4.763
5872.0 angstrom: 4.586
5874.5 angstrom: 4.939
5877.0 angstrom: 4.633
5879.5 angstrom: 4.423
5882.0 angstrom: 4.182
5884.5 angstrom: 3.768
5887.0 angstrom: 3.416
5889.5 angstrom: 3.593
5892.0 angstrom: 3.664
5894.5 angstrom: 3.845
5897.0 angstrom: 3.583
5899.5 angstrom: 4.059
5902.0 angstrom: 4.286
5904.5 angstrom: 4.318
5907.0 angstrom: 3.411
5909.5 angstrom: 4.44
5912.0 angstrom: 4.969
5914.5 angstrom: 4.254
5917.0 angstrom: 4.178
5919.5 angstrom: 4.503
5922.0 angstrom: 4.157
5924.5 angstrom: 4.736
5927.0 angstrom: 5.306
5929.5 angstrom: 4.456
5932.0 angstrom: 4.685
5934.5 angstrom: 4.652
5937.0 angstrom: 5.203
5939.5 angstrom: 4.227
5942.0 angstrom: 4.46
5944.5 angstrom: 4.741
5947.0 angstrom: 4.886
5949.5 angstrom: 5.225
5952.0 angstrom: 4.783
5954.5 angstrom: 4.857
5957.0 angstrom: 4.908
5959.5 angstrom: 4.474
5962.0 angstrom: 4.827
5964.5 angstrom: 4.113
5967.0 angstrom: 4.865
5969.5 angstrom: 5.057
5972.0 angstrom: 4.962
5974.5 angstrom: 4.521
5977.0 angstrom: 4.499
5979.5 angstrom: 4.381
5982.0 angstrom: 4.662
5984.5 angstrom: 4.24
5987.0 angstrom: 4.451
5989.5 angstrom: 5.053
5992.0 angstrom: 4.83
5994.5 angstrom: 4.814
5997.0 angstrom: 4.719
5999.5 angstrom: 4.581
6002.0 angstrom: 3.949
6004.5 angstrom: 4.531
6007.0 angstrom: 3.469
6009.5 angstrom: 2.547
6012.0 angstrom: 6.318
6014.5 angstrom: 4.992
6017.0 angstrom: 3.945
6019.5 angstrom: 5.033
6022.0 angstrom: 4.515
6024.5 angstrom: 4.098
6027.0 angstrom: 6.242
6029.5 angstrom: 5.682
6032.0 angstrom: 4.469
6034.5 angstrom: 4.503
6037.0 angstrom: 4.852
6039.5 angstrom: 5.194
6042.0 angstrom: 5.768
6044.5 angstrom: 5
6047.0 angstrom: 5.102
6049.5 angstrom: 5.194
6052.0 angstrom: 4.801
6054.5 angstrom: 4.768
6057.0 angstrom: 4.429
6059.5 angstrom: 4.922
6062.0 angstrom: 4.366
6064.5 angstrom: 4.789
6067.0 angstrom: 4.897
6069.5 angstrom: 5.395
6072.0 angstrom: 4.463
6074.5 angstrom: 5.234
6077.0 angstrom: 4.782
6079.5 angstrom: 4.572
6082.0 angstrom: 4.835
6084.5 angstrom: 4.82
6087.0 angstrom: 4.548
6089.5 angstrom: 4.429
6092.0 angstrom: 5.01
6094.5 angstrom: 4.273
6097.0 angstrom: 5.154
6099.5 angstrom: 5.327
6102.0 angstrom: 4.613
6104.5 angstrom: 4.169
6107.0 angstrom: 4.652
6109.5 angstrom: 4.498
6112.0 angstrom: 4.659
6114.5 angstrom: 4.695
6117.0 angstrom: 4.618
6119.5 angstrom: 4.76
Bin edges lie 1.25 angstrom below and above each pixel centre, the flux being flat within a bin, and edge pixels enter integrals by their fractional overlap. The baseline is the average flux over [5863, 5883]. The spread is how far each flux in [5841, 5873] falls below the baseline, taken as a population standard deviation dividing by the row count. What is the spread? 0.24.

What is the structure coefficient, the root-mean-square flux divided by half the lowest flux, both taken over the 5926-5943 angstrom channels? 2.24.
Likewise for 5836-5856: 2.09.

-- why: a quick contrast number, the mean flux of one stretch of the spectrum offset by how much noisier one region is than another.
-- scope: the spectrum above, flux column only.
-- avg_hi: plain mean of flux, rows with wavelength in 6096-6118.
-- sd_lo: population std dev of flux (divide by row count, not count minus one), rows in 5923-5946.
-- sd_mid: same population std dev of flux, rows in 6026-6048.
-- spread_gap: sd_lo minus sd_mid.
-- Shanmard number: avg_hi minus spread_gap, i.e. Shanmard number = 4.9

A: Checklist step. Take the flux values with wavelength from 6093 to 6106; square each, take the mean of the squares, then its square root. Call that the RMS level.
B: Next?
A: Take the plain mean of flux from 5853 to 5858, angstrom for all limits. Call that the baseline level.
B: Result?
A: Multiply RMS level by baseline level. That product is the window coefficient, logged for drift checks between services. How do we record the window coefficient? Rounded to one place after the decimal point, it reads 22.2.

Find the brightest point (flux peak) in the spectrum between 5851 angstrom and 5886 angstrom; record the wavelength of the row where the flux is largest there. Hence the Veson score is 5874.5 angstrom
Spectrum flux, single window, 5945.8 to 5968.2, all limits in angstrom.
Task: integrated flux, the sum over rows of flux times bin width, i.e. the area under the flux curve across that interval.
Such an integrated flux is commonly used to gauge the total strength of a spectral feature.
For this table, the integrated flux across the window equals 107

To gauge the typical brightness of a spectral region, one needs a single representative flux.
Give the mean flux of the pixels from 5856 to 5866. 4.3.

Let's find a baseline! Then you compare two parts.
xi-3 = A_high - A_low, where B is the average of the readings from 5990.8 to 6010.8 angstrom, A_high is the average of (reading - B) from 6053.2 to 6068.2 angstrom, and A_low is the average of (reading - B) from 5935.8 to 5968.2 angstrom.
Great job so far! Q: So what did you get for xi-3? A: 0.0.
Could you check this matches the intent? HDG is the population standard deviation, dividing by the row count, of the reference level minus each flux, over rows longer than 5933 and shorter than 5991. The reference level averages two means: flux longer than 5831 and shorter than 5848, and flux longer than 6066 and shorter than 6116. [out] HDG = 0.30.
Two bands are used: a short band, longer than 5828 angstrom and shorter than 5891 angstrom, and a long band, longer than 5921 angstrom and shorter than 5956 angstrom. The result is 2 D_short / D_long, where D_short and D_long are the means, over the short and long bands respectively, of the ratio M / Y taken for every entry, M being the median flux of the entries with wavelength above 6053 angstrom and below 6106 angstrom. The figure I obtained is 2.12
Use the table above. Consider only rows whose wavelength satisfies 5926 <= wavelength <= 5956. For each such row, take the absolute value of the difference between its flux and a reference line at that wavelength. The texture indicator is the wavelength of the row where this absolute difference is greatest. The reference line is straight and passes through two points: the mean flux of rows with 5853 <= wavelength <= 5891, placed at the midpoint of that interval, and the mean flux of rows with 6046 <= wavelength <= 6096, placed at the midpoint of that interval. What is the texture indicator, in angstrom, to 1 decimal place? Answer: 5927.0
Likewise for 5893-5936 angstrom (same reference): 5907.0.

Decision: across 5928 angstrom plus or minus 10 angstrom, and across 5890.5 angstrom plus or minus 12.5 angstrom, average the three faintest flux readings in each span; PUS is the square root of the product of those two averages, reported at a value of 3.93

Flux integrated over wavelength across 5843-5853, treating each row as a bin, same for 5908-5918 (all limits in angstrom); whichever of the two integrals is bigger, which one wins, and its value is 47.2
